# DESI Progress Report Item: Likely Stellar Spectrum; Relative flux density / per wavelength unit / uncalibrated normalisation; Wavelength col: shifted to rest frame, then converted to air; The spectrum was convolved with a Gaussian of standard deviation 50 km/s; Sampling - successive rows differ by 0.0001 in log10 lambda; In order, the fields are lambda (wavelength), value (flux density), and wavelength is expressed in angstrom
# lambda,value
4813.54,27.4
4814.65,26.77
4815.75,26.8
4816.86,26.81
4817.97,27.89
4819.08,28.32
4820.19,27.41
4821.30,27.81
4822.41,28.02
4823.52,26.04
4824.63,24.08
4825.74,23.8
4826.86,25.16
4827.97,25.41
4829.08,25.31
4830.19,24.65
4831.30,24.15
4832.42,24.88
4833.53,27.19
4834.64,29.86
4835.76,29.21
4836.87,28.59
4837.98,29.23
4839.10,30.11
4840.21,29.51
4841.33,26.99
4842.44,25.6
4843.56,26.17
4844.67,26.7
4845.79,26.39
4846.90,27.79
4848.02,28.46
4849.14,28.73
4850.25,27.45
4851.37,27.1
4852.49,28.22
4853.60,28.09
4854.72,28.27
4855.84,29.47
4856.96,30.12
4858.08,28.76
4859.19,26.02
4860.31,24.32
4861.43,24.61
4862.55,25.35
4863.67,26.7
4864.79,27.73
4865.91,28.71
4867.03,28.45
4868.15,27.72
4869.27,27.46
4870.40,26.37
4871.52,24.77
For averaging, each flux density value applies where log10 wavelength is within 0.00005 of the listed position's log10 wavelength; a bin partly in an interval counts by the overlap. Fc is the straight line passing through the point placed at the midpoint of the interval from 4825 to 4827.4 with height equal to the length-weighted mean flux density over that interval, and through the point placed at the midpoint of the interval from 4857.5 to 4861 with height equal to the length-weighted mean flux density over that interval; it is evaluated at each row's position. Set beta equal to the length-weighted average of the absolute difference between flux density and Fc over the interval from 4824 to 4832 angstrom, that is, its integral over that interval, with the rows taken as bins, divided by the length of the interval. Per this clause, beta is 0.5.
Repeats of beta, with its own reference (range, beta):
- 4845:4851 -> 2.0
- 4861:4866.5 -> 1.2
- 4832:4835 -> 2.5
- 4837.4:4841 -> 4.3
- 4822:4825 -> 2.0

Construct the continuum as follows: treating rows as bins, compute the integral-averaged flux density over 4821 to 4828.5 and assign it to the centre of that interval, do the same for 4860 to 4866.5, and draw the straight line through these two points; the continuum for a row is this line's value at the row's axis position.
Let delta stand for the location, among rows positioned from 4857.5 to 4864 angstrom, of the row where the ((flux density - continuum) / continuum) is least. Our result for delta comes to 4860.31 angstrom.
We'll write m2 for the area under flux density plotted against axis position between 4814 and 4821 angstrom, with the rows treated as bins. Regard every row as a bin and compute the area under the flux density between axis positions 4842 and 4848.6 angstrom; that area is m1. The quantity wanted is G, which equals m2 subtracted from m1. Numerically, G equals -14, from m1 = 177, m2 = 192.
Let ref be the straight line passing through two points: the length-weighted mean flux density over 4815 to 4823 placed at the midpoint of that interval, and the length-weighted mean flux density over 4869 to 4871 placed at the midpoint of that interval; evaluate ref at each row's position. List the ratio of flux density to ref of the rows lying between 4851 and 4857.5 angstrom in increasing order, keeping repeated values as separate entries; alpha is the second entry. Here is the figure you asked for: 1.04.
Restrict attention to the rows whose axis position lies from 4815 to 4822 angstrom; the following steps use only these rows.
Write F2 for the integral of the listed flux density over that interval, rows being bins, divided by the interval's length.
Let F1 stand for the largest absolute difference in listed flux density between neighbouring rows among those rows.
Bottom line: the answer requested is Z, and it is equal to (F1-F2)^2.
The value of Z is 699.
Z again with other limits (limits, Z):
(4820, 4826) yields 589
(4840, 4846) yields 587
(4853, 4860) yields 655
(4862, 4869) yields 682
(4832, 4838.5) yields 654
